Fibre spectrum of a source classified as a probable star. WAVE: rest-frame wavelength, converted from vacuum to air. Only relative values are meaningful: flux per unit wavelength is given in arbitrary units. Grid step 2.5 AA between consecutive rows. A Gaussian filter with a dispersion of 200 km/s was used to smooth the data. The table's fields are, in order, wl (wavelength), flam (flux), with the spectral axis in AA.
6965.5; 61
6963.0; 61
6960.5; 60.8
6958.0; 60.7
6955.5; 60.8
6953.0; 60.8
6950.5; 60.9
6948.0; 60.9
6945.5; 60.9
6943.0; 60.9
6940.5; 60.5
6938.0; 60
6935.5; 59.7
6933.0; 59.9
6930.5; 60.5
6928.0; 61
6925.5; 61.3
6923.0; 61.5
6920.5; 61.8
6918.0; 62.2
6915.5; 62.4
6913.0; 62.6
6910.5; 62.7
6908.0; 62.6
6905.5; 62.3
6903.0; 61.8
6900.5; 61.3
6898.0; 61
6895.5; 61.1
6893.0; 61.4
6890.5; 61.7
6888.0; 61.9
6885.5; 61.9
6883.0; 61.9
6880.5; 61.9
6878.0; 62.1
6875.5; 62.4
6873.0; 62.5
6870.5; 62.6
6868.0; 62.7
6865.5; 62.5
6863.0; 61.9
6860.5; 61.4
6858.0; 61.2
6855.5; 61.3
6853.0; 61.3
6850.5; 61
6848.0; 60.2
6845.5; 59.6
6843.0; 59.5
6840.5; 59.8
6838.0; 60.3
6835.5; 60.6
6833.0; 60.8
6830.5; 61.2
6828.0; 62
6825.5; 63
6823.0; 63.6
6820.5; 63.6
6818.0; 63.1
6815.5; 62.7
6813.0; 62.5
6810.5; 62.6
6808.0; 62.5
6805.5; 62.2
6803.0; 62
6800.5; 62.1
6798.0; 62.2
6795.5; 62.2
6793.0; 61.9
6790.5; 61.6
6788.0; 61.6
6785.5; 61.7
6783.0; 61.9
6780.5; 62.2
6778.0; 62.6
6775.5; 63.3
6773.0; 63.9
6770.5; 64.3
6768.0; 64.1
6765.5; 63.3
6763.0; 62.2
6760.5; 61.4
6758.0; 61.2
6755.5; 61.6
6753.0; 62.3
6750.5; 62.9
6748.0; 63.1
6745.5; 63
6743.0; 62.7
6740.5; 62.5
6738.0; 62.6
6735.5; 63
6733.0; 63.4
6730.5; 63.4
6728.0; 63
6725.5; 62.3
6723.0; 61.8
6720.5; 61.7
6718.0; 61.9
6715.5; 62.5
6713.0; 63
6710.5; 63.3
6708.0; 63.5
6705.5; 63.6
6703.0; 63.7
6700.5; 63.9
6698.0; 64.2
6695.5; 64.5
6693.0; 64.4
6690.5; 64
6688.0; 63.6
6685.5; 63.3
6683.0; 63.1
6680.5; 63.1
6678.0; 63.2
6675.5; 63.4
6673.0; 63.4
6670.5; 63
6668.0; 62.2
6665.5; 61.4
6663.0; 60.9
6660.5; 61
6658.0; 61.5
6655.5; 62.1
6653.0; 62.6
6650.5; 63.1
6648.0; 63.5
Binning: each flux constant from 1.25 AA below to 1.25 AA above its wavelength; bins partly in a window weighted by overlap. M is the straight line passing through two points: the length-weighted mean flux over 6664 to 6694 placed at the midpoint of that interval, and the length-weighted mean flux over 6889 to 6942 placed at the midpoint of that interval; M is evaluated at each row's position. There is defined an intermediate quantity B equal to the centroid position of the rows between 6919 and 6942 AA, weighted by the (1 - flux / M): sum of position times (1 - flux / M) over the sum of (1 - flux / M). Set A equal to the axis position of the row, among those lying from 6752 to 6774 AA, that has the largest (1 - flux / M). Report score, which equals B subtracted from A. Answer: -178.5 AA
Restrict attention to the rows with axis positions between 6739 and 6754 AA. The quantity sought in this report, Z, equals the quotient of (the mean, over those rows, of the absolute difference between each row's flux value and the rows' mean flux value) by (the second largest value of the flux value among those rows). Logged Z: 0.0040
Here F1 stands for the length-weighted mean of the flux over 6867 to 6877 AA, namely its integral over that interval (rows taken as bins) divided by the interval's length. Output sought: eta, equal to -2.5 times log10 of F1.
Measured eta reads -4.49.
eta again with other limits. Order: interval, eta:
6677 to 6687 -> -4.50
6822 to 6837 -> -4.48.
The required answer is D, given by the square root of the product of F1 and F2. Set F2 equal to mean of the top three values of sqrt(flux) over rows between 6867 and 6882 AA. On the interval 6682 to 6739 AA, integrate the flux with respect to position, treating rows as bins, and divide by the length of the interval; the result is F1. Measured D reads 22.4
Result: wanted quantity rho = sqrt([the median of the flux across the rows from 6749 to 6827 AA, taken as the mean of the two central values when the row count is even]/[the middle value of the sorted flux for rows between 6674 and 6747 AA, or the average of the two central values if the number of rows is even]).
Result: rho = 0.993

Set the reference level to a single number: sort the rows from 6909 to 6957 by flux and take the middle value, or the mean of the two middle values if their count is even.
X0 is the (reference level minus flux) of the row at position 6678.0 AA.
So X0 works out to -2.3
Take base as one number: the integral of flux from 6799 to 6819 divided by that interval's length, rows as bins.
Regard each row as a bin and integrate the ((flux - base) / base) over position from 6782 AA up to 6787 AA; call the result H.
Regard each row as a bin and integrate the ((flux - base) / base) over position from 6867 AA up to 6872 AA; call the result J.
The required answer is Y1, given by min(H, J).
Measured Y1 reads -0.05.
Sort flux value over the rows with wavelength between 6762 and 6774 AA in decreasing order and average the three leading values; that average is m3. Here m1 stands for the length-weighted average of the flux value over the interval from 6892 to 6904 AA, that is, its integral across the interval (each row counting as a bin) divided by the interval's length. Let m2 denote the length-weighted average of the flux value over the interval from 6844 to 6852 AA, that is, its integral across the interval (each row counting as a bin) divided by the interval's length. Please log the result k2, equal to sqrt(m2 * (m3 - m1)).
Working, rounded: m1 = 61.3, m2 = 60.3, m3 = 64.1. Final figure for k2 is 13.0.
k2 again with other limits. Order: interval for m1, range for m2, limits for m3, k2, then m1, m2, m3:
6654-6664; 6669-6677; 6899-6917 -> 8.8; 61.4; 63.2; 62.6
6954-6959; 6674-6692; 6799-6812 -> 10.3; 60.8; 63.4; 62.4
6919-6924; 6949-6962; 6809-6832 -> 10.3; 61.7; 60.8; 63.4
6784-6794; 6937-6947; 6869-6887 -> 7.0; 61.7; 60.6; 62.5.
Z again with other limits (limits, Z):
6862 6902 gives 0.0065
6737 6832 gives 0.0096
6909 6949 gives 0.0125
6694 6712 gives 0.0051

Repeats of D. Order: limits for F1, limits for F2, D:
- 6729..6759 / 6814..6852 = 22.3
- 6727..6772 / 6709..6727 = 22.3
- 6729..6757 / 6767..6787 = 22.4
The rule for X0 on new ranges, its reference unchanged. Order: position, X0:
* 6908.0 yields -1.7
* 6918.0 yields -1.3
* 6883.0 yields -1.0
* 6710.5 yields -2.4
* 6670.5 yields -2.1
